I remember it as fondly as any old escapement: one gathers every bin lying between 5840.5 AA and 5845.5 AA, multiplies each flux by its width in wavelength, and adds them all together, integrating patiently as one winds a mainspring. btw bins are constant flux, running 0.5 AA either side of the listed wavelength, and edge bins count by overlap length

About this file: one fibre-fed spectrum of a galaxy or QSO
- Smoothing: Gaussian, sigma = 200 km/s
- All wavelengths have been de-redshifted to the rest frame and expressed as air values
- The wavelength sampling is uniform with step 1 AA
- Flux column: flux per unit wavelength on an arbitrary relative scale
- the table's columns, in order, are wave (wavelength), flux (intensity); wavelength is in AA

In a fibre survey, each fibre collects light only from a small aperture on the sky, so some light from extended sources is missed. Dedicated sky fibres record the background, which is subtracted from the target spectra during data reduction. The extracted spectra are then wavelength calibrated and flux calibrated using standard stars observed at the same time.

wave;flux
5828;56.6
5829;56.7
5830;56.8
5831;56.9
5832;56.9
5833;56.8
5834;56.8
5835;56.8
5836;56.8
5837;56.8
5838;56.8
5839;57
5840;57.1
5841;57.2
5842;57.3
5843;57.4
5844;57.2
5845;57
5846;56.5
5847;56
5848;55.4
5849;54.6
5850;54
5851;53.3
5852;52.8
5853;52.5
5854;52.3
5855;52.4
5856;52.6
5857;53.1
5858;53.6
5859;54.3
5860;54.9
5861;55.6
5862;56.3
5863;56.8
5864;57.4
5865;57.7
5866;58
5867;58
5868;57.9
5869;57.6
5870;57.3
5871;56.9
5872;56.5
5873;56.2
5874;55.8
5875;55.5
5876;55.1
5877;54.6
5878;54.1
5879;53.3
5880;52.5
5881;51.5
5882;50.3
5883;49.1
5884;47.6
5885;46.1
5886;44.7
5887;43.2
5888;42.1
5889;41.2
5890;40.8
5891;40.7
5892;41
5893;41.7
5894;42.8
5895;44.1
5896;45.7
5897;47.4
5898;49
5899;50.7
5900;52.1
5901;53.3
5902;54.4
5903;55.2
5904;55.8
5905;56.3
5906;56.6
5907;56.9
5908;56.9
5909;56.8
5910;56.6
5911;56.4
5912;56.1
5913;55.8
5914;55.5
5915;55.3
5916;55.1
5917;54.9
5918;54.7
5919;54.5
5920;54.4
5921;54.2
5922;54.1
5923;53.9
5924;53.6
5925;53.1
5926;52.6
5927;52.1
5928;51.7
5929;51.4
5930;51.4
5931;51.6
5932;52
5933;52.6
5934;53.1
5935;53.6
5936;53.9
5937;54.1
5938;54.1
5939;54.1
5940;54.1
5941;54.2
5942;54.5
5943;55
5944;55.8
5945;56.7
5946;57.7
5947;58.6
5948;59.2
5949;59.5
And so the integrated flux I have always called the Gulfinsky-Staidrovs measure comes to 286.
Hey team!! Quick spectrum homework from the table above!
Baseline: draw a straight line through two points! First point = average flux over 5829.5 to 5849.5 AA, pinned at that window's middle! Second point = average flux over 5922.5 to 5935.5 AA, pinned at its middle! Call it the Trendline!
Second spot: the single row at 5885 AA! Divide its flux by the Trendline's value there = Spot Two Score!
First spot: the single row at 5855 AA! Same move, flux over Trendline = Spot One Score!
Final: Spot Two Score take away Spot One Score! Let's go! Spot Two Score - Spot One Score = -0.09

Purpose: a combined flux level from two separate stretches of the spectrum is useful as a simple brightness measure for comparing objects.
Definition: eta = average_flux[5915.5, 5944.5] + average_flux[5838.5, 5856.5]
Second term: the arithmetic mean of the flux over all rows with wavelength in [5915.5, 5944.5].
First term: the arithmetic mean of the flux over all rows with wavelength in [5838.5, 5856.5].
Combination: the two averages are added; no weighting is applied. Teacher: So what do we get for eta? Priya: 109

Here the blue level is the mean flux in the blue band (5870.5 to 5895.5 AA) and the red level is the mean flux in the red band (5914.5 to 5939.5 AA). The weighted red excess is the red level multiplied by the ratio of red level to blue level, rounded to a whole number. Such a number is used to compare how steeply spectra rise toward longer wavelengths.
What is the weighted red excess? 59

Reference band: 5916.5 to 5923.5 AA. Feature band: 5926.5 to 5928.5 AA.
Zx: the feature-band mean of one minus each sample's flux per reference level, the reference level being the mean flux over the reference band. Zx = 0.05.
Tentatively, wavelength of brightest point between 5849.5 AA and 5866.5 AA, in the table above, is 5866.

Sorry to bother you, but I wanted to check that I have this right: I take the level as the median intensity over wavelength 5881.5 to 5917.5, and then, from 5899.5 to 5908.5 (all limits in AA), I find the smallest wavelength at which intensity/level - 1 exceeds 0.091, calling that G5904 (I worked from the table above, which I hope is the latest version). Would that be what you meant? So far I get 5905 AA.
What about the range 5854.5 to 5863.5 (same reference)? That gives 5862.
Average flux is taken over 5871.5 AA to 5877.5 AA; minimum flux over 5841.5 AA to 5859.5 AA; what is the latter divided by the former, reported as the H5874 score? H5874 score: 0.94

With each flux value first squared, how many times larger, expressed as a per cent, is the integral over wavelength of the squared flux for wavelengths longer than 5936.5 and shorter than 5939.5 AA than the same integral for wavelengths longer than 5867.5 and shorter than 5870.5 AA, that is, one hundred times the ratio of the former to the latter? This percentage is 88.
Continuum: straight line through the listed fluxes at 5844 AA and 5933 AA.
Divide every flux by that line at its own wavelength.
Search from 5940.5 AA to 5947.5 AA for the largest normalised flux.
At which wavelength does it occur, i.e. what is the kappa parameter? 5947 AA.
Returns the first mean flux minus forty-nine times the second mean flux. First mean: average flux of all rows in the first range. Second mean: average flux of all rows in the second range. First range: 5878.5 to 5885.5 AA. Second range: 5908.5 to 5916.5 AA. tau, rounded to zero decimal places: -2691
